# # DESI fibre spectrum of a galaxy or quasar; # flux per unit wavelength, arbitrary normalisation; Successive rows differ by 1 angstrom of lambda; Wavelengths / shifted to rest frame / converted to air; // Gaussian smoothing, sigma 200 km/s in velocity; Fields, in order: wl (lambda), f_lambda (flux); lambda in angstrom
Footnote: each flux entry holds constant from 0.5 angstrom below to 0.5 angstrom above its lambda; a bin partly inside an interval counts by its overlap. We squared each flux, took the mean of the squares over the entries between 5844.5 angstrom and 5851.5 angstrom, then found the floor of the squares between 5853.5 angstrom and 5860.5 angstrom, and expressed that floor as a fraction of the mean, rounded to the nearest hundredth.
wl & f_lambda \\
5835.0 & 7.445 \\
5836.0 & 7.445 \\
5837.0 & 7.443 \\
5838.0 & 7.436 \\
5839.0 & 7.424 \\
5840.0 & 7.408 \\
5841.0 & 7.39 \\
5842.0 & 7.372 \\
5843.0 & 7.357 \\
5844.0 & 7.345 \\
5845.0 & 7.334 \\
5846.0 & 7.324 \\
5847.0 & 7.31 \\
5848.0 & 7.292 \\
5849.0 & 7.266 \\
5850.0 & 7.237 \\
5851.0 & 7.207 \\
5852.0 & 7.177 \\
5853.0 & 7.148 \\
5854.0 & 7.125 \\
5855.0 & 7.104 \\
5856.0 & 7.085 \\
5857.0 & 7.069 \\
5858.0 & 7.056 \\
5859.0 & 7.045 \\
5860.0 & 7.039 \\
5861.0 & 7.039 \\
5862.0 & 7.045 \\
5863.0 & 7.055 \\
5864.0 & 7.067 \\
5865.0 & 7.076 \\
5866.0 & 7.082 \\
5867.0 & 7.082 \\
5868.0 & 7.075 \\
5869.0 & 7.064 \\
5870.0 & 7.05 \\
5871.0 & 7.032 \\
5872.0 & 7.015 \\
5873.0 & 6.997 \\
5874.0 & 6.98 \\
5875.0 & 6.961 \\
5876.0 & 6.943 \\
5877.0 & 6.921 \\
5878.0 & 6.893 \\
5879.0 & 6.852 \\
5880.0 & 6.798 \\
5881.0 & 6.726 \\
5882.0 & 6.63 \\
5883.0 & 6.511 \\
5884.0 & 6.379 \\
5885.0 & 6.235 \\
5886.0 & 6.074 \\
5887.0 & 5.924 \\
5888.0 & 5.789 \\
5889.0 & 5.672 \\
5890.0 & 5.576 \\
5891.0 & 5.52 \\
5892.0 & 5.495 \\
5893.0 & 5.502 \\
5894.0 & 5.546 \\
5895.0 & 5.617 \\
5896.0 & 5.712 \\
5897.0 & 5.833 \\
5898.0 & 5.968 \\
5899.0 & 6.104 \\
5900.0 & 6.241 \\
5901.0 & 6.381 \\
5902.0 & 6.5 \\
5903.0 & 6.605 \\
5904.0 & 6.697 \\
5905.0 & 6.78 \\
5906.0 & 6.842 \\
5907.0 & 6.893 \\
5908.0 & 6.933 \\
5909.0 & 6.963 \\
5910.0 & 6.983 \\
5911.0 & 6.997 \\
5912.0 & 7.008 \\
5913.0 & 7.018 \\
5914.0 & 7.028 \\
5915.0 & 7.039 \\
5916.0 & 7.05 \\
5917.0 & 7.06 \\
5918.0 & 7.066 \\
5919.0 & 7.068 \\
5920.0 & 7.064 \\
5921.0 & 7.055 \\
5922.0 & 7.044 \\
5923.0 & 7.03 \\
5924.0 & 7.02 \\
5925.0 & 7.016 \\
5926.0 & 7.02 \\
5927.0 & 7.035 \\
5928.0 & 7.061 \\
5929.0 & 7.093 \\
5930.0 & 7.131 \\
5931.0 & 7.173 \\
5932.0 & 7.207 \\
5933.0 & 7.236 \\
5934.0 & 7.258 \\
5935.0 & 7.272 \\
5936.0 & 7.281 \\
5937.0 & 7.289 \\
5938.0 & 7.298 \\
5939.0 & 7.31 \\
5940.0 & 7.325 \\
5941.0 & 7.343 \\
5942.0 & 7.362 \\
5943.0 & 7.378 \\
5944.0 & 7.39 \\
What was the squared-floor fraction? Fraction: 0.93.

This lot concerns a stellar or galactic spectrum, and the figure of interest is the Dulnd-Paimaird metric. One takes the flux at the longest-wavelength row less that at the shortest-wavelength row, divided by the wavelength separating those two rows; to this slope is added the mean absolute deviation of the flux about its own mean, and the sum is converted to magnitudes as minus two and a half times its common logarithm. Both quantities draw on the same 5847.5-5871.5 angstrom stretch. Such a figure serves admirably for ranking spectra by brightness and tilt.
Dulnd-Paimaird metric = 3.3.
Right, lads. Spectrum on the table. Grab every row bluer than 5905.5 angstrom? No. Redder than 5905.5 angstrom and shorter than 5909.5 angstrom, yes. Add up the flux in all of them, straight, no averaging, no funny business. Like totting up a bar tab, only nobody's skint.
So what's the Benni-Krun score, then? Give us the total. 28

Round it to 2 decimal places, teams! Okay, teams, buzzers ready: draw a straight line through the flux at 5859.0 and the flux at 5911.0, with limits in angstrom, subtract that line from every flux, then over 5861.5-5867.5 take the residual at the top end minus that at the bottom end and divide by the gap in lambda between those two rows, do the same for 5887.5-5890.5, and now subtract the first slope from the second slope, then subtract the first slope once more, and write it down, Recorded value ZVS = -0.12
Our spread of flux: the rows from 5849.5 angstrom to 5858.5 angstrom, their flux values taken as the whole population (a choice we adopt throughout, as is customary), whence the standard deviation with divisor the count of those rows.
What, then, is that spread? 0.059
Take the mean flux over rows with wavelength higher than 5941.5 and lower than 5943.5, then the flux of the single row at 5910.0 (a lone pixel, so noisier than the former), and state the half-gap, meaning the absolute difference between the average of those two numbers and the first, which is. 0.2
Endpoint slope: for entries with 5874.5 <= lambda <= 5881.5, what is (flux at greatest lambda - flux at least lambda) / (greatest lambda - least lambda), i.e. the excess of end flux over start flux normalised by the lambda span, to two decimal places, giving -0.04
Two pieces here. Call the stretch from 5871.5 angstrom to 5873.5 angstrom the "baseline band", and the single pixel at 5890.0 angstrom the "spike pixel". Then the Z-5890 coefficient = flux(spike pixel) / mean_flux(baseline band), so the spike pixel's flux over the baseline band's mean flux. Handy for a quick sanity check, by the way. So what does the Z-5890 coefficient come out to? 0.80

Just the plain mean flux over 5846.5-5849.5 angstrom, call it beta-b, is 7.29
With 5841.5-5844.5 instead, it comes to 7.36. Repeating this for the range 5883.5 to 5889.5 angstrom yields 6.01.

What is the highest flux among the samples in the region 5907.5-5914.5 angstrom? 7.028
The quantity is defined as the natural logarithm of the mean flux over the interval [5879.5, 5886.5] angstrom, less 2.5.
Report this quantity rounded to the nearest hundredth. -0.63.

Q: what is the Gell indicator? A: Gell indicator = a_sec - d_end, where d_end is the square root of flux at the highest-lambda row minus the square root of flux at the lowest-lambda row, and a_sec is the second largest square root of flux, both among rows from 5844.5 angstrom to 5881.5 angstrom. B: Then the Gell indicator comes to 2.82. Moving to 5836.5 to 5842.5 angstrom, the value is 2.74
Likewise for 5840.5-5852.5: 2.75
